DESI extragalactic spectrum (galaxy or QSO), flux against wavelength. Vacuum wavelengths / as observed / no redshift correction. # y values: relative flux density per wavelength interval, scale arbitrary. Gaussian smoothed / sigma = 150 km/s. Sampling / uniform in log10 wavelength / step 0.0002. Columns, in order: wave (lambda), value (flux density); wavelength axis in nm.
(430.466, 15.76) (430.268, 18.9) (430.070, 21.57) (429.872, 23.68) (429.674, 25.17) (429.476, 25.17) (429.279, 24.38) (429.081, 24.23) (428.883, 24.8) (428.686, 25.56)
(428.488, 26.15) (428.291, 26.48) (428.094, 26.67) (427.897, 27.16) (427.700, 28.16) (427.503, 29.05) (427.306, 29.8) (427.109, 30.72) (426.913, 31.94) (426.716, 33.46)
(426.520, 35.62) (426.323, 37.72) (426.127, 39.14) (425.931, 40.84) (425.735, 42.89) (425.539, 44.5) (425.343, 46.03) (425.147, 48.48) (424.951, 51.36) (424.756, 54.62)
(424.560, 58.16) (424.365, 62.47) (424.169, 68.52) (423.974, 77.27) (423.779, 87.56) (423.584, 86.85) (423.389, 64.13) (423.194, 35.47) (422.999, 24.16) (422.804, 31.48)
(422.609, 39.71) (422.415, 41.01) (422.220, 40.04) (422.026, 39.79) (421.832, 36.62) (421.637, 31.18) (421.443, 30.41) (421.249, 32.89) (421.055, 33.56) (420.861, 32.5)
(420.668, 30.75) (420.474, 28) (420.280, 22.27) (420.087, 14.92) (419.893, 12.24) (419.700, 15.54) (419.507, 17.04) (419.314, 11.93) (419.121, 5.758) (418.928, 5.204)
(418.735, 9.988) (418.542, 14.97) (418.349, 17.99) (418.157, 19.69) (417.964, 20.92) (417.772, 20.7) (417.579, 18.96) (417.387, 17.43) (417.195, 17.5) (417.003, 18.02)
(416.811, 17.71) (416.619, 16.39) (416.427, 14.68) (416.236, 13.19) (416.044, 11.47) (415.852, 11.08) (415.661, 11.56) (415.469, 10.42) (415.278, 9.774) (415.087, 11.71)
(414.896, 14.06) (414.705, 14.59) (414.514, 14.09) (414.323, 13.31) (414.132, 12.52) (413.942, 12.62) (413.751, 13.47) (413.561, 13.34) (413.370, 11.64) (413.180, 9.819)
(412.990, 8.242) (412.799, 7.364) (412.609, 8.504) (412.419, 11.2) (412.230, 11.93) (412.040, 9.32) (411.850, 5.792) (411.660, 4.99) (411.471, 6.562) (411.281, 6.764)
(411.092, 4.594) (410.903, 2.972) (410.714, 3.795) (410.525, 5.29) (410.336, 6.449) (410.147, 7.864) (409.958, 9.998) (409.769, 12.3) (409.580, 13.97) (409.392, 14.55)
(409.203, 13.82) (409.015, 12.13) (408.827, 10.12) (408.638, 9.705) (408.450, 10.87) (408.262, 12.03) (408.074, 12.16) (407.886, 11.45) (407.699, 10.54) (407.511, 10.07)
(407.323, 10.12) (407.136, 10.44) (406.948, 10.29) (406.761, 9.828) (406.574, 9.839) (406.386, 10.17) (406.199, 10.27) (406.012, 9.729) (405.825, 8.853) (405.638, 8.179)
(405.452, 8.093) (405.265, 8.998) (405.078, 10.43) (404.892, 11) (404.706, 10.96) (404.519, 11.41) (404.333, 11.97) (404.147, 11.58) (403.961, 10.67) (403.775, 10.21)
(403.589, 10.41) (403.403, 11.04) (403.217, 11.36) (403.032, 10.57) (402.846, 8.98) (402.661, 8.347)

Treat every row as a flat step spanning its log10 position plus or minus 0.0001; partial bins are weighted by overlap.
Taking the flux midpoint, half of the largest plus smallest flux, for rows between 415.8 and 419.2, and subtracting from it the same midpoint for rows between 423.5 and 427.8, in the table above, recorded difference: -45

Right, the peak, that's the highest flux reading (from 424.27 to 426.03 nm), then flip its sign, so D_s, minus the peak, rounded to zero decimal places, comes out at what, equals -62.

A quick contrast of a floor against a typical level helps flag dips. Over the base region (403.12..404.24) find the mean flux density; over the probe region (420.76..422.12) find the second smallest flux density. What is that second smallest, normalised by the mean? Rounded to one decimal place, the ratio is 2.9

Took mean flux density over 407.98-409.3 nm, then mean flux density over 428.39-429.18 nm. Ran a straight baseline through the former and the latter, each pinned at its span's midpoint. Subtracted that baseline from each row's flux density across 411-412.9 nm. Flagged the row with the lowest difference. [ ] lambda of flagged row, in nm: 411.092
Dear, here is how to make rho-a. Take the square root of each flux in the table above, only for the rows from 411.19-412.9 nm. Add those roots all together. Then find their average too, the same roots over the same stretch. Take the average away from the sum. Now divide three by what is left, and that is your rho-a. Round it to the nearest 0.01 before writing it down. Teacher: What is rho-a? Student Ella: 0.13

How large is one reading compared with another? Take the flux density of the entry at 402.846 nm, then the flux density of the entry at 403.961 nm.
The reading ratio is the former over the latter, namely 0.84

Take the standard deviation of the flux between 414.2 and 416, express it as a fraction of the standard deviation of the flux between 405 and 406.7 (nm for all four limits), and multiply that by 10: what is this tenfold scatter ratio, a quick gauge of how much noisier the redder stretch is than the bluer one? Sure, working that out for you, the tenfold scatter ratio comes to 20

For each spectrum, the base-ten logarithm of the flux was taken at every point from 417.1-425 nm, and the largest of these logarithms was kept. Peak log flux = 1.94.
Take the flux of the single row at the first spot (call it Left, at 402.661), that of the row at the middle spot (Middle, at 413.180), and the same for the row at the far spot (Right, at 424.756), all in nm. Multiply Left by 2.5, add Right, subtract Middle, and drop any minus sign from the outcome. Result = 66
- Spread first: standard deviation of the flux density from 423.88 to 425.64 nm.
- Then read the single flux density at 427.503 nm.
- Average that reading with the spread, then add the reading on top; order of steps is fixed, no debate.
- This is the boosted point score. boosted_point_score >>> 49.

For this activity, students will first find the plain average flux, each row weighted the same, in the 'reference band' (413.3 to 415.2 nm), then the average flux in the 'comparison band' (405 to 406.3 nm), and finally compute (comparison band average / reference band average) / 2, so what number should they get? 0.35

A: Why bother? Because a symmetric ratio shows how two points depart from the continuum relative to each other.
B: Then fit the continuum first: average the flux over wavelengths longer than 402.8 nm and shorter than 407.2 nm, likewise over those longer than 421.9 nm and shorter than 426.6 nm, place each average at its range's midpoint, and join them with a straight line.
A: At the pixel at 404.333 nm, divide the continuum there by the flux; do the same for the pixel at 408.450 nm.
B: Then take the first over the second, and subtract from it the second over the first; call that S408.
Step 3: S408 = -1.7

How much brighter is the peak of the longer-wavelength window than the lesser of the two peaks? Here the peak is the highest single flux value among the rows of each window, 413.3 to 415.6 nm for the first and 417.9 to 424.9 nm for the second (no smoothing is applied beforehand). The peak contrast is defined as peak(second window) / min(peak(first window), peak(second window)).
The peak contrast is 6.0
